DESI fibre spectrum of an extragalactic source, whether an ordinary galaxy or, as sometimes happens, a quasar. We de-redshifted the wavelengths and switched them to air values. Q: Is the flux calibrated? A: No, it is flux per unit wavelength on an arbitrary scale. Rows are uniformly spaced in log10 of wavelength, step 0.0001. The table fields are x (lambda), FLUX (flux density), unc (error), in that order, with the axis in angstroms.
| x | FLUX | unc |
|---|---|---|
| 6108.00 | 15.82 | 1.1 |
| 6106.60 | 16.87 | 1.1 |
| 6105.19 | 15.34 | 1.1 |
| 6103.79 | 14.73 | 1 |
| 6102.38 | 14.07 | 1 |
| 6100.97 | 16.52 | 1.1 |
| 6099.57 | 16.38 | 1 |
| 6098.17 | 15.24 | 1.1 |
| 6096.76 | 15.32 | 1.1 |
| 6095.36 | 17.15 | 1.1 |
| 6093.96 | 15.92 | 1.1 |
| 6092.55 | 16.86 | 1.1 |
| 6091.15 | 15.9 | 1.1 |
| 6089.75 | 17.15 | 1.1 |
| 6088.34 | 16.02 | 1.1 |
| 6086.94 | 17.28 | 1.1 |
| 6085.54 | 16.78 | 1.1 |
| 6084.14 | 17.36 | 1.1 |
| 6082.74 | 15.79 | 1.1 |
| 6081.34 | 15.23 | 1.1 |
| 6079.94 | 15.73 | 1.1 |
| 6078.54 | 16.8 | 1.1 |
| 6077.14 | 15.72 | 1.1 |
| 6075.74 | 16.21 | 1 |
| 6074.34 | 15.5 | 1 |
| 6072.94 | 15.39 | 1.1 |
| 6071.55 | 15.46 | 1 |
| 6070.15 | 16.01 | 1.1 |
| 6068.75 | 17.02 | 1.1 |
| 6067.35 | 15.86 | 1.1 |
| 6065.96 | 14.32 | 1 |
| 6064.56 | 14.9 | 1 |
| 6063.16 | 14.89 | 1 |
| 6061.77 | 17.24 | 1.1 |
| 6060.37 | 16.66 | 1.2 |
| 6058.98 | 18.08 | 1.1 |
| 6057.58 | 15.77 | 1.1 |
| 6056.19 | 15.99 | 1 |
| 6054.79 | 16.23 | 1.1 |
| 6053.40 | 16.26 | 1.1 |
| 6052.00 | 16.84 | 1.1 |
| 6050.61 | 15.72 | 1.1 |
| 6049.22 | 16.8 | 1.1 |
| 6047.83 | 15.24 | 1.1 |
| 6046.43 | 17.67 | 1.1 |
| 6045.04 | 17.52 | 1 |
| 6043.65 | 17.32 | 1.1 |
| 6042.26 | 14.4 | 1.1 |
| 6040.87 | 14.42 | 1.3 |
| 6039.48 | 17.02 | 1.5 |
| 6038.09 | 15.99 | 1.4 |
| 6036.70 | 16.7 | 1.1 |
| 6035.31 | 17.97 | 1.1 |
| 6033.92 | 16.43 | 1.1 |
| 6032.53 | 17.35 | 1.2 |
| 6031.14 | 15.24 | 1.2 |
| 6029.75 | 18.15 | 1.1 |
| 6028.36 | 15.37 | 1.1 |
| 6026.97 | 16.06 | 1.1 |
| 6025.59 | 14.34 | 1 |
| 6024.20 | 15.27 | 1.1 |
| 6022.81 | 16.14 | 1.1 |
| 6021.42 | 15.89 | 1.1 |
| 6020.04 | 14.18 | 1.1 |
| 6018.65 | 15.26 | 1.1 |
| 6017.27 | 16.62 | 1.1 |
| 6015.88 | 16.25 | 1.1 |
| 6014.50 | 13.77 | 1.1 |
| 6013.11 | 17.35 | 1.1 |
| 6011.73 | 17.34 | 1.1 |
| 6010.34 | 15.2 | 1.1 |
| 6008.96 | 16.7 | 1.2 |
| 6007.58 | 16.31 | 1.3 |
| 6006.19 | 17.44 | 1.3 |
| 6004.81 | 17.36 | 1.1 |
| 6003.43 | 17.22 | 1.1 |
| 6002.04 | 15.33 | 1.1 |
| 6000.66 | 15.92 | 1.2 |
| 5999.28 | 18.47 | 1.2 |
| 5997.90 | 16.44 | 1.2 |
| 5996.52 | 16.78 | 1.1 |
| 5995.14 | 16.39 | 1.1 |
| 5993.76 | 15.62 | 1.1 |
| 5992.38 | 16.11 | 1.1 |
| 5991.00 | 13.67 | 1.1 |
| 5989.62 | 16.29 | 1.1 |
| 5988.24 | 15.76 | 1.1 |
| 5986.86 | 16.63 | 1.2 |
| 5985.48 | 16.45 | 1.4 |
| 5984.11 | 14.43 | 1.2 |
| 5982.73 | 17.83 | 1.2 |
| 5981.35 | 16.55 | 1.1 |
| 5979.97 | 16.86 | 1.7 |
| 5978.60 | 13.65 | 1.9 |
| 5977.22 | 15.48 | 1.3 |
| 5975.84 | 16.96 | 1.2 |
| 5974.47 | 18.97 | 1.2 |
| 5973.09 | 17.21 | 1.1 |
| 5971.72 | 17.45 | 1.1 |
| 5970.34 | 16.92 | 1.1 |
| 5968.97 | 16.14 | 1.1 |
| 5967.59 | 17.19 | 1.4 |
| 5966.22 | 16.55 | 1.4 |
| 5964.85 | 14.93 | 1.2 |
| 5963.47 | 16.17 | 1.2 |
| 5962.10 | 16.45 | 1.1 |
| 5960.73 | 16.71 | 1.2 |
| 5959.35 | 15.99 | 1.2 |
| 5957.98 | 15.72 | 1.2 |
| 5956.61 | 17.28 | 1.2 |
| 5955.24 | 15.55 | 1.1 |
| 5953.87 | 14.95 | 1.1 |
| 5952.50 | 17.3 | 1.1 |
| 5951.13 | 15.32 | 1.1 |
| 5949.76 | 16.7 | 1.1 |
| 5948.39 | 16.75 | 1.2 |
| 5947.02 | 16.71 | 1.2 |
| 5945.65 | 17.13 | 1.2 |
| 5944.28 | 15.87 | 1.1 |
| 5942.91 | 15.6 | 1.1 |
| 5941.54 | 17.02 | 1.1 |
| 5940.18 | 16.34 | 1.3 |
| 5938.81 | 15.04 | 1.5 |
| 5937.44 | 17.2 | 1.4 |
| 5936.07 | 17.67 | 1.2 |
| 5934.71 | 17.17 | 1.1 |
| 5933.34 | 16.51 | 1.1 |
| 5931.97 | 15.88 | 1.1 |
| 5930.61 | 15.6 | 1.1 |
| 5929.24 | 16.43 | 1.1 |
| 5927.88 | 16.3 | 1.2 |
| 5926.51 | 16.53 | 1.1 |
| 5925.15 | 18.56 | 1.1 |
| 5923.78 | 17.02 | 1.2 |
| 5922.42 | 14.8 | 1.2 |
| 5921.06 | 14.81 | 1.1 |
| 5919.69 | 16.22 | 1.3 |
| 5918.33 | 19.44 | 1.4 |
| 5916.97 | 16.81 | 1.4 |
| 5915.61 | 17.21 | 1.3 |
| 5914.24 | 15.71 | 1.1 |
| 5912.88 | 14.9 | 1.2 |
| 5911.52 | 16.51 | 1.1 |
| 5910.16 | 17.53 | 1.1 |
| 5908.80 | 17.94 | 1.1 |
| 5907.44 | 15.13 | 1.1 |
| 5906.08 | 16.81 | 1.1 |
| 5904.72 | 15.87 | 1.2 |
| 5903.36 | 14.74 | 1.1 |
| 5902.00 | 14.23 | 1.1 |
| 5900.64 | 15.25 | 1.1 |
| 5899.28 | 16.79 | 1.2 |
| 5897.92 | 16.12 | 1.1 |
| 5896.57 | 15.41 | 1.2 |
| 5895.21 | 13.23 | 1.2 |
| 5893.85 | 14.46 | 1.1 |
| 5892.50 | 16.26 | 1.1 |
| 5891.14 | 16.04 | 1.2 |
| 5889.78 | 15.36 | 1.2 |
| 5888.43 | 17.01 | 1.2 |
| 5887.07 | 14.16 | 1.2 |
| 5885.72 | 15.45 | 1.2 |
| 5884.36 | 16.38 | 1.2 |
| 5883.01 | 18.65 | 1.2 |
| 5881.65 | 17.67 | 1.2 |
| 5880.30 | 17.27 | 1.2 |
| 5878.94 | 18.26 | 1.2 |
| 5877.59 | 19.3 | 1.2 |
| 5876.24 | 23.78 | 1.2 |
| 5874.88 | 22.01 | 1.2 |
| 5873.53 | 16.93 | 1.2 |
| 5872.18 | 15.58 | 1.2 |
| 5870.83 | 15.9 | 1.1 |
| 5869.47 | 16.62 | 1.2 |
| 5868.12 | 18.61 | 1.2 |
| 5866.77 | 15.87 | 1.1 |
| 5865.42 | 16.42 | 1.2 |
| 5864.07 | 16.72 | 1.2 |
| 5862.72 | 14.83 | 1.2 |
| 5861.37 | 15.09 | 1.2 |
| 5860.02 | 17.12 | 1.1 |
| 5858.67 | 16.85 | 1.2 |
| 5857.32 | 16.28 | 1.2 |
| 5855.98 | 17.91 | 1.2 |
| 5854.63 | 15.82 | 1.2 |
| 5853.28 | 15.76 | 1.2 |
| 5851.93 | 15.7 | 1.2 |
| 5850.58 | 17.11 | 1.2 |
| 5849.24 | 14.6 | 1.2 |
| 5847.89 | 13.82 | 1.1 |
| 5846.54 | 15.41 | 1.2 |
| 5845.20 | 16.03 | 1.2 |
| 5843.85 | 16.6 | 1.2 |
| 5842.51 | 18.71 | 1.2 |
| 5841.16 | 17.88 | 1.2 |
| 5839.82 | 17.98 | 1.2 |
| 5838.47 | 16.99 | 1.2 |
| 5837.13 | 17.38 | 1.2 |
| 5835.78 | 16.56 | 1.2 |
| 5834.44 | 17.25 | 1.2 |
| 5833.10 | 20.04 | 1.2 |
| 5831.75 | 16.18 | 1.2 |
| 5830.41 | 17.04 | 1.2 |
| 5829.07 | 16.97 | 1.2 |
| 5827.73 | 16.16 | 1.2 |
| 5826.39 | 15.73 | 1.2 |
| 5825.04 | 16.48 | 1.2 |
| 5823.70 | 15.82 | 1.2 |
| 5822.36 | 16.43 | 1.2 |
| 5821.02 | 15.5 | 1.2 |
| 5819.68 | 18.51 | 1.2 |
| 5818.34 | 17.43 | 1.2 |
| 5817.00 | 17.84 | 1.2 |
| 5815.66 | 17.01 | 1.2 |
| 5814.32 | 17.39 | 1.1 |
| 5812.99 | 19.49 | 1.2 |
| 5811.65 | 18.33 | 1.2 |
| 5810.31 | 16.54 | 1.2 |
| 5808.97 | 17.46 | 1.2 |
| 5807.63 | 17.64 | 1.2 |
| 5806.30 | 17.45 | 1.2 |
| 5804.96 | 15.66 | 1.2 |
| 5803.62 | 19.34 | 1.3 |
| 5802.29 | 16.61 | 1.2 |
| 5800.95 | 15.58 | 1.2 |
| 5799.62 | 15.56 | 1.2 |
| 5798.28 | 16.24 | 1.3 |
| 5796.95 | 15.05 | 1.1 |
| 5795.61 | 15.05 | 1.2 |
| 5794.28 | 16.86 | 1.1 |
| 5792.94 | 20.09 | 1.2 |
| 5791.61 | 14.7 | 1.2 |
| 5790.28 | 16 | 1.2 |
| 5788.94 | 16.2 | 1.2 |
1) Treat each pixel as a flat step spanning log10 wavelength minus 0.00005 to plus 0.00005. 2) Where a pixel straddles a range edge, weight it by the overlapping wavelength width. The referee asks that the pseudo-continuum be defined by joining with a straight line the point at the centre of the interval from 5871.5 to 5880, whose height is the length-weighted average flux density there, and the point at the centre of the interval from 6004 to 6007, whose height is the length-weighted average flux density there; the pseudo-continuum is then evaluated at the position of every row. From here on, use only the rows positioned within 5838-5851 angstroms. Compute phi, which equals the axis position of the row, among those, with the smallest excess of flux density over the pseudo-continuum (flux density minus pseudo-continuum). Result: 5847.89 angstroms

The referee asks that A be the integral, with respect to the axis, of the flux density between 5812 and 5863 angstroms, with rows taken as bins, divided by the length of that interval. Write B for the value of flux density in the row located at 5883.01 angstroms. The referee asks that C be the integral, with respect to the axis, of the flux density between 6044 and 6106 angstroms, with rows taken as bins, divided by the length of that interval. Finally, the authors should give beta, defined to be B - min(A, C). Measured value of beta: 2.5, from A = 16.8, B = 18.65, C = 16.12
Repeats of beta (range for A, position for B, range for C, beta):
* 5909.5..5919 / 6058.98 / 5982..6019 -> 1.8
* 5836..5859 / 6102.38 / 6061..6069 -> -1.6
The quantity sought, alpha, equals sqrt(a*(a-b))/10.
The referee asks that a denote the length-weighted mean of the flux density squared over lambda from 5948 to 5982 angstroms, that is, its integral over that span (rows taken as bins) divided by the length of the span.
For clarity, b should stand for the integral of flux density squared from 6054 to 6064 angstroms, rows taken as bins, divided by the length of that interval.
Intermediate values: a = 270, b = 269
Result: 1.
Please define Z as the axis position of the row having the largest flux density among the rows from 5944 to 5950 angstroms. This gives 5945.65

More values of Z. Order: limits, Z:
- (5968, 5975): 5974.47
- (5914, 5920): 5918.33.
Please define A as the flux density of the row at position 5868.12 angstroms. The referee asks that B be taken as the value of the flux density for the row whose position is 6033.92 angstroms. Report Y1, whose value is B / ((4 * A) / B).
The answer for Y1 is 3.6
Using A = 18.61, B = 16.43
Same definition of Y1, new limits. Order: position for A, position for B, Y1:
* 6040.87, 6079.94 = 4.3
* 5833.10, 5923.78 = 3.6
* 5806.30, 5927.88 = 3.8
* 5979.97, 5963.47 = 3.9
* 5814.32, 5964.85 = 3.2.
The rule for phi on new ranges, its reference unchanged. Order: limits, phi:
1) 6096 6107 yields 6102.38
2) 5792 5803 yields 5795.61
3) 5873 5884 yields 5873.53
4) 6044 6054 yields 6047.83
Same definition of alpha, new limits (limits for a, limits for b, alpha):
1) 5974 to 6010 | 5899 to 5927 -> 1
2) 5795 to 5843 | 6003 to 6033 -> 9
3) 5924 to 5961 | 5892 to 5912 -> 8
